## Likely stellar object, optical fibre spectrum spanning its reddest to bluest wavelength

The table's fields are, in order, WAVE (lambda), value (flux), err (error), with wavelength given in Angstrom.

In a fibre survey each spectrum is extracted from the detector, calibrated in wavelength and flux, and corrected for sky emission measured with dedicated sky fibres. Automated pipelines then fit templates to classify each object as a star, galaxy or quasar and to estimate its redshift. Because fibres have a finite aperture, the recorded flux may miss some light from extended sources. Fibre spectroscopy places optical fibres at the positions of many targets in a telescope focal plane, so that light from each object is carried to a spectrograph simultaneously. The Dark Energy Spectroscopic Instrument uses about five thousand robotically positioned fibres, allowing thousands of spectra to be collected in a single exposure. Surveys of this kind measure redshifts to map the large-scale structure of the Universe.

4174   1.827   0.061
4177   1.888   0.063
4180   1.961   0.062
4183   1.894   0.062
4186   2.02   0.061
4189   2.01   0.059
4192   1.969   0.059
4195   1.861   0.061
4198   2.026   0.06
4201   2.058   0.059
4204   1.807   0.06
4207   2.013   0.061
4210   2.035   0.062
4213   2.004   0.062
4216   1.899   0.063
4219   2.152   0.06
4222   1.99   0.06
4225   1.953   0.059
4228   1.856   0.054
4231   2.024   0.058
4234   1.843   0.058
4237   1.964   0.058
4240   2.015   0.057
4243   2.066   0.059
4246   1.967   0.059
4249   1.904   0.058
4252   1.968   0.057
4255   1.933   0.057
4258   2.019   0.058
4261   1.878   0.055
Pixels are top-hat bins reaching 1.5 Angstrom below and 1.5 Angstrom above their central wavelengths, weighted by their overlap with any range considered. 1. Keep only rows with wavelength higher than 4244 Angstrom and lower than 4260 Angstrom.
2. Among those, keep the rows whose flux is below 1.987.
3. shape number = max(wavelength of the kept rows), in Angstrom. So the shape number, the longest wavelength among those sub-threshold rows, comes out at 4255 Angstrom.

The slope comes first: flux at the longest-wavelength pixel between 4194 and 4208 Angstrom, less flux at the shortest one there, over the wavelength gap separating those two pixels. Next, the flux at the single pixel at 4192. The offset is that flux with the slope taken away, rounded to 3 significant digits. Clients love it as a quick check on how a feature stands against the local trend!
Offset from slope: 1.96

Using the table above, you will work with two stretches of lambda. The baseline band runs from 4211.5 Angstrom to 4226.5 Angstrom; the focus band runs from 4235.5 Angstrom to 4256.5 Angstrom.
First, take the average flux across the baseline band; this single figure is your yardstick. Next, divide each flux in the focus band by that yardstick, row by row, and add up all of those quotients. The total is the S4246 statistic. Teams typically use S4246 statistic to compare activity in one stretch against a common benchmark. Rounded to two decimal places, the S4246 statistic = 6.91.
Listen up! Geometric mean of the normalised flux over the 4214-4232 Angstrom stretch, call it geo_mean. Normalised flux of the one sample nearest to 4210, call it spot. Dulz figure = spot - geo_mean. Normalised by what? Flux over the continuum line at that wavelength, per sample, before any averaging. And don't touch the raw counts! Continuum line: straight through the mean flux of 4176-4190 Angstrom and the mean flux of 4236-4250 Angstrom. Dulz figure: 0.033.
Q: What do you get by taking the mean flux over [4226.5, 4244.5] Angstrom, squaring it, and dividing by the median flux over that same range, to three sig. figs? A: 1.93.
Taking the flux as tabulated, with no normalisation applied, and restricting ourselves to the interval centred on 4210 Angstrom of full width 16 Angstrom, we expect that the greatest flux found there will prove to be 2.035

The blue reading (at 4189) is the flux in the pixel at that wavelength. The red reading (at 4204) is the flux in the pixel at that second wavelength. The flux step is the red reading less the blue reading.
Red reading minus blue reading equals -0.20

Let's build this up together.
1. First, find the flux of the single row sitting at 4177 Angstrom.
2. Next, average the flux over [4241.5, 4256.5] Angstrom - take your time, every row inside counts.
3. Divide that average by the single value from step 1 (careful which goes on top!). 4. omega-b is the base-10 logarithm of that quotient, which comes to 0.018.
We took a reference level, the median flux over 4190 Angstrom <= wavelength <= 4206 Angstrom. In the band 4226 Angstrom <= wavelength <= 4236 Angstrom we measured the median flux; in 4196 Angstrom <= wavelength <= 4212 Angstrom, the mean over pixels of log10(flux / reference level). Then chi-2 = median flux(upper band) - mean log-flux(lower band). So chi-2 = 1.85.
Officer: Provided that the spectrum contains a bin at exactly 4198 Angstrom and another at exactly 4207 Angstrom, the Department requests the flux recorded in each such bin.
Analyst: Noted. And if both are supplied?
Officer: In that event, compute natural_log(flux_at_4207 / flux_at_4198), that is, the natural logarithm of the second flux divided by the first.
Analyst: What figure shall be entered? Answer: -0.01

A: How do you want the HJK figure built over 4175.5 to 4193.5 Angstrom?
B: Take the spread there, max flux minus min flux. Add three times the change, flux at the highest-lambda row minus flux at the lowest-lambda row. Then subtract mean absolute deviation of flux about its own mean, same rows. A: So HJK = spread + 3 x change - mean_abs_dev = 0.33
